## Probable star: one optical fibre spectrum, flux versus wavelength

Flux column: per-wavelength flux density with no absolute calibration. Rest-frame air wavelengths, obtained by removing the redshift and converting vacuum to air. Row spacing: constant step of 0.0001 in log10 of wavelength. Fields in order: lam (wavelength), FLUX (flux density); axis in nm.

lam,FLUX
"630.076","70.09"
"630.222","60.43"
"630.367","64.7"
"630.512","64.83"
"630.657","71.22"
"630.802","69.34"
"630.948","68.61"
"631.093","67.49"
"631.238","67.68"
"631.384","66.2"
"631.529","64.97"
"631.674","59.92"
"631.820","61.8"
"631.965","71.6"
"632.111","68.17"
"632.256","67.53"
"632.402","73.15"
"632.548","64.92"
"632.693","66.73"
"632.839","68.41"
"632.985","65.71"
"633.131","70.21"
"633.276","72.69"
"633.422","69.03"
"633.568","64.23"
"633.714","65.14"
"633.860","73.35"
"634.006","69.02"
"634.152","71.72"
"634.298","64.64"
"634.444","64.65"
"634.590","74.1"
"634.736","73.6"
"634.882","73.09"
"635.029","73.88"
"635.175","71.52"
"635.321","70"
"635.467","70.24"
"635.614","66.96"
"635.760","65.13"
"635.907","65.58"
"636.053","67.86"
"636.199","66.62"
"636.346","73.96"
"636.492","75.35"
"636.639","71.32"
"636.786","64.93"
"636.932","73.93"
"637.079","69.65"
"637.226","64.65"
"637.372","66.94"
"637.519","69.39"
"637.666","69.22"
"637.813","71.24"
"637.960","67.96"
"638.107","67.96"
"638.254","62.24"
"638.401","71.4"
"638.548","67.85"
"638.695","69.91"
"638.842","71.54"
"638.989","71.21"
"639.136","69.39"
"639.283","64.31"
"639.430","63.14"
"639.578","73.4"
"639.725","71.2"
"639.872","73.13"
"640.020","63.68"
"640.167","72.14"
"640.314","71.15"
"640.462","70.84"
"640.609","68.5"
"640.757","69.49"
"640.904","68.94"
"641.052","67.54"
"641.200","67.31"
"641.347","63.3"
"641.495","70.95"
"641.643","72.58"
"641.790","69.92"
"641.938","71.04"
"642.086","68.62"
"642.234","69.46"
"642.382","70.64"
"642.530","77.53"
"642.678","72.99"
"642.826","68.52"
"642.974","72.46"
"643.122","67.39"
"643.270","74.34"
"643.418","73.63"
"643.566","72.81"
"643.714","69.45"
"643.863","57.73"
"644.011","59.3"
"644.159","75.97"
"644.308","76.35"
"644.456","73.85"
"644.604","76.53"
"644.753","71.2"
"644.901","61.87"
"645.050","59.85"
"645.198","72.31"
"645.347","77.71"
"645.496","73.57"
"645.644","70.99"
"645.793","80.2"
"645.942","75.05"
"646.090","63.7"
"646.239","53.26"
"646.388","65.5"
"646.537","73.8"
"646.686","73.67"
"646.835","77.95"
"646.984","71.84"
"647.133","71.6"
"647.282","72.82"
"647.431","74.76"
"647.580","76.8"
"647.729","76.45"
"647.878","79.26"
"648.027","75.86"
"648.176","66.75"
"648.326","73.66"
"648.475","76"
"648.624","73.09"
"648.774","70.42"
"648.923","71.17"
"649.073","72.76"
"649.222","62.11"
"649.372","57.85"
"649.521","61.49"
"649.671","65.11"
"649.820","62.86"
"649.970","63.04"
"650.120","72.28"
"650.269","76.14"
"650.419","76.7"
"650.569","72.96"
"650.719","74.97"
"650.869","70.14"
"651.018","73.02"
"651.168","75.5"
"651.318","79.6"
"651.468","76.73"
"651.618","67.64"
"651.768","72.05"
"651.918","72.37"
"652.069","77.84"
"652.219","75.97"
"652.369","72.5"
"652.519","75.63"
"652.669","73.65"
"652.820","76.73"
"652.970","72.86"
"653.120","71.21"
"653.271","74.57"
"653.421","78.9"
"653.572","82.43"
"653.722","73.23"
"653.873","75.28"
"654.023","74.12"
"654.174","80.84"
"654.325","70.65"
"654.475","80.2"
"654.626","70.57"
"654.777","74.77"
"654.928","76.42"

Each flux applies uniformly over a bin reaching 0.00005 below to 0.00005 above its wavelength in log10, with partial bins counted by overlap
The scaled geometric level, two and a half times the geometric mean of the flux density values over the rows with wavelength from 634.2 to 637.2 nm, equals 174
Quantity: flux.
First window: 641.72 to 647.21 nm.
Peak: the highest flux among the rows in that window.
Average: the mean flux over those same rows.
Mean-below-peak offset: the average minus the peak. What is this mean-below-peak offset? -10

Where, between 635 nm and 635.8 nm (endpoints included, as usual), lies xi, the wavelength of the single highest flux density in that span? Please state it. 635.029 nm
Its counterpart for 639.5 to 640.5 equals 639.578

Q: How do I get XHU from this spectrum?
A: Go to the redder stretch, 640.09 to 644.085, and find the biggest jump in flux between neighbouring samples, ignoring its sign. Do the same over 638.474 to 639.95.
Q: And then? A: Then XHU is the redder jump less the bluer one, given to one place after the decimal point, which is 1.5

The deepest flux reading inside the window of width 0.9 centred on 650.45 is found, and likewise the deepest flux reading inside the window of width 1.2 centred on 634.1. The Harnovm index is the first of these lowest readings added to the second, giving 134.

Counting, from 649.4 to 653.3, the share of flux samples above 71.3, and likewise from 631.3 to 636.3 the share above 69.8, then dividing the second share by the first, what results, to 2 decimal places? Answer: 0.52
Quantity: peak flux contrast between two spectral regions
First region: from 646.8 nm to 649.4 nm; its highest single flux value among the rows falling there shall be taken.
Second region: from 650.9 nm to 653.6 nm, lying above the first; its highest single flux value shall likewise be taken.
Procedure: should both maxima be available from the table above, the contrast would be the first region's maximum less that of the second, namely -3.2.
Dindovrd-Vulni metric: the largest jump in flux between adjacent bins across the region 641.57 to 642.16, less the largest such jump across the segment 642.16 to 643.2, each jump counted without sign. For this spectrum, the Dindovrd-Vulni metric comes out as -4.23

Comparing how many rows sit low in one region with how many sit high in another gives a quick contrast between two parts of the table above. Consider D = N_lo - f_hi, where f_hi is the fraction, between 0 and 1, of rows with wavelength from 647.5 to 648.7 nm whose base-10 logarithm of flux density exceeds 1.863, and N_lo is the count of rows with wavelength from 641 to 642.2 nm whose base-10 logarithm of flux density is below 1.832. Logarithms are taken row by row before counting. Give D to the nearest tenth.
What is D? 2.1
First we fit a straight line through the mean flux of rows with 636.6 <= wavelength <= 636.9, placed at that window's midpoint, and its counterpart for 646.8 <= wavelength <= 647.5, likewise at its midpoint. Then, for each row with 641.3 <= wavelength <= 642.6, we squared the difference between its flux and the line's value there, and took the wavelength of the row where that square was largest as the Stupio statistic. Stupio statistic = 641.347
